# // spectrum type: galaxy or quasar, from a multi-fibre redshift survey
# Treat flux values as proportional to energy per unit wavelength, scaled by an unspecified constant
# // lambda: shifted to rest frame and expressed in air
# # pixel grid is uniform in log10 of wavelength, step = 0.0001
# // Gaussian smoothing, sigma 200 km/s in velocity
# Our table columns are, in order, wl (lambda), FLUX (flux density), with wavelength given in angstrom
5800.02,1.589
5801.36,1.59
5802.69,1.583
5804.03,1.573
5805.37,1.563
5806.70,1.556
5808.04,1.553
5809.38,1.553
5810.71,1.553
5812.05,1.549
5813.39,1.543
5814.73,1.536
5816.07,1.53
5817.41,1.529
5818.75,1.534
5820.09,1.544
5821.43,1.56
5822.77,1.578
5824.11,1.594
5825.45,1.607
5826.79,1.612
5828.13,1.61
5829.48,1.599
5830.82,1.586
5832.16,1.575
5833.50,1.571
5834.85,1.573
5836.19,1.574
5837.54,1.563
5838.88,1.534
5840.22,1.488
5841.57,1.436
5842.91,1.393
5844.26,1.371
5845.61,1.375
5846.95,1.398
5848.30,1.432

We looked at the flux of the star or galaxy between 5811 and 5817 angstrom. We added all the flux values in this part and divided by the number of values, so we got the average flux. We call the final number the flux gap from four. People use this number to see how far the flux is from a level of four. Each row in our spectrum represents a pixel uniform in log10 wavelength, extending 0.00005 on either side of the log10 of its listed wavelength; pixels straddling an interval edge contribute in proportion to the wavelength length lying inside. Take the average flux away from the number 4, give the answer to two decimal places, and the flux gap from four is 2.46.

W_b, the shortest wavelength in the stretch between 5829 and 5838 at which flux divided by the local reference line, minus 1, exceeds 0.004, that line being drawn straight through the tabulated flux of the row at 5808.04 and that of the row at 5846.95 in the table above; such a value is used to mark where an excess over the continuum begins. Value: 5829.48 angstrom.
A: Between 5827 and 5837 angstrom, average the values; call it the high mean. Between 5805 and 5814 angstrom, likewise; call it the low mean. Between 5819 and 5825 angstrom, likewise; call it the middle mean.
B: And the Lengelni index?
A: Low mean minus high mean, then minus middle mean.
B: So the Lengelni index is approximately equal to -1.60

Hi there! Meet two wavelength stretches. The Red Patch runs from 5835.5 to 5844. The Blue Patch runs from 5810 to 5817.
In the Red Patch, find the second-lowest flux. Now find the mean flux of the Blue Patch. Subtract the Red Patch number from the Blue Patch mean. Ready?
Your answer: 0.11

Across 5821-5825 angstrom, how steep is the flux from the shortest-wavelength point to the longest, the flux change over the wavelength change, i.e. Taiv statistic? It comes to 0.013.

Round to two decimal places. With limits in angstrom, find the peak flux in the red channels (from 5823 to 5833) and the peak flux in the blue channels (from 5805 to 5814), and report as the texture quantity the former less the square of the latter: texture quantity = -0.83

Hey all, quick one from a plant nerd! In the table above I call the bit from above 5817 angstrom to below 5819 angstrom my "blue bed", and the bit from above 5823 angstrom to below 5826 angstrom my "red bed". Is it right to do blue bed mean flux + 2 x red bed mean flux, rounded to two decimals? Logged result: 4.73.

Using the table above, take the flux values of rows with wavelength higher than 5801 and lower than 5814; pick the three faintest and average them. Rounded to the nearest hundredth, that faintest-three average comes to 1.55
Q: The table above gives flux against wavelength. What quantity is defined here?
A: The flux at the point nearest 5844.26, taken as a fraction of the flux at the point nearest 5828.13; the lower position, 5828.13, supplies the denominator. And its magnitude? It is 0.85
